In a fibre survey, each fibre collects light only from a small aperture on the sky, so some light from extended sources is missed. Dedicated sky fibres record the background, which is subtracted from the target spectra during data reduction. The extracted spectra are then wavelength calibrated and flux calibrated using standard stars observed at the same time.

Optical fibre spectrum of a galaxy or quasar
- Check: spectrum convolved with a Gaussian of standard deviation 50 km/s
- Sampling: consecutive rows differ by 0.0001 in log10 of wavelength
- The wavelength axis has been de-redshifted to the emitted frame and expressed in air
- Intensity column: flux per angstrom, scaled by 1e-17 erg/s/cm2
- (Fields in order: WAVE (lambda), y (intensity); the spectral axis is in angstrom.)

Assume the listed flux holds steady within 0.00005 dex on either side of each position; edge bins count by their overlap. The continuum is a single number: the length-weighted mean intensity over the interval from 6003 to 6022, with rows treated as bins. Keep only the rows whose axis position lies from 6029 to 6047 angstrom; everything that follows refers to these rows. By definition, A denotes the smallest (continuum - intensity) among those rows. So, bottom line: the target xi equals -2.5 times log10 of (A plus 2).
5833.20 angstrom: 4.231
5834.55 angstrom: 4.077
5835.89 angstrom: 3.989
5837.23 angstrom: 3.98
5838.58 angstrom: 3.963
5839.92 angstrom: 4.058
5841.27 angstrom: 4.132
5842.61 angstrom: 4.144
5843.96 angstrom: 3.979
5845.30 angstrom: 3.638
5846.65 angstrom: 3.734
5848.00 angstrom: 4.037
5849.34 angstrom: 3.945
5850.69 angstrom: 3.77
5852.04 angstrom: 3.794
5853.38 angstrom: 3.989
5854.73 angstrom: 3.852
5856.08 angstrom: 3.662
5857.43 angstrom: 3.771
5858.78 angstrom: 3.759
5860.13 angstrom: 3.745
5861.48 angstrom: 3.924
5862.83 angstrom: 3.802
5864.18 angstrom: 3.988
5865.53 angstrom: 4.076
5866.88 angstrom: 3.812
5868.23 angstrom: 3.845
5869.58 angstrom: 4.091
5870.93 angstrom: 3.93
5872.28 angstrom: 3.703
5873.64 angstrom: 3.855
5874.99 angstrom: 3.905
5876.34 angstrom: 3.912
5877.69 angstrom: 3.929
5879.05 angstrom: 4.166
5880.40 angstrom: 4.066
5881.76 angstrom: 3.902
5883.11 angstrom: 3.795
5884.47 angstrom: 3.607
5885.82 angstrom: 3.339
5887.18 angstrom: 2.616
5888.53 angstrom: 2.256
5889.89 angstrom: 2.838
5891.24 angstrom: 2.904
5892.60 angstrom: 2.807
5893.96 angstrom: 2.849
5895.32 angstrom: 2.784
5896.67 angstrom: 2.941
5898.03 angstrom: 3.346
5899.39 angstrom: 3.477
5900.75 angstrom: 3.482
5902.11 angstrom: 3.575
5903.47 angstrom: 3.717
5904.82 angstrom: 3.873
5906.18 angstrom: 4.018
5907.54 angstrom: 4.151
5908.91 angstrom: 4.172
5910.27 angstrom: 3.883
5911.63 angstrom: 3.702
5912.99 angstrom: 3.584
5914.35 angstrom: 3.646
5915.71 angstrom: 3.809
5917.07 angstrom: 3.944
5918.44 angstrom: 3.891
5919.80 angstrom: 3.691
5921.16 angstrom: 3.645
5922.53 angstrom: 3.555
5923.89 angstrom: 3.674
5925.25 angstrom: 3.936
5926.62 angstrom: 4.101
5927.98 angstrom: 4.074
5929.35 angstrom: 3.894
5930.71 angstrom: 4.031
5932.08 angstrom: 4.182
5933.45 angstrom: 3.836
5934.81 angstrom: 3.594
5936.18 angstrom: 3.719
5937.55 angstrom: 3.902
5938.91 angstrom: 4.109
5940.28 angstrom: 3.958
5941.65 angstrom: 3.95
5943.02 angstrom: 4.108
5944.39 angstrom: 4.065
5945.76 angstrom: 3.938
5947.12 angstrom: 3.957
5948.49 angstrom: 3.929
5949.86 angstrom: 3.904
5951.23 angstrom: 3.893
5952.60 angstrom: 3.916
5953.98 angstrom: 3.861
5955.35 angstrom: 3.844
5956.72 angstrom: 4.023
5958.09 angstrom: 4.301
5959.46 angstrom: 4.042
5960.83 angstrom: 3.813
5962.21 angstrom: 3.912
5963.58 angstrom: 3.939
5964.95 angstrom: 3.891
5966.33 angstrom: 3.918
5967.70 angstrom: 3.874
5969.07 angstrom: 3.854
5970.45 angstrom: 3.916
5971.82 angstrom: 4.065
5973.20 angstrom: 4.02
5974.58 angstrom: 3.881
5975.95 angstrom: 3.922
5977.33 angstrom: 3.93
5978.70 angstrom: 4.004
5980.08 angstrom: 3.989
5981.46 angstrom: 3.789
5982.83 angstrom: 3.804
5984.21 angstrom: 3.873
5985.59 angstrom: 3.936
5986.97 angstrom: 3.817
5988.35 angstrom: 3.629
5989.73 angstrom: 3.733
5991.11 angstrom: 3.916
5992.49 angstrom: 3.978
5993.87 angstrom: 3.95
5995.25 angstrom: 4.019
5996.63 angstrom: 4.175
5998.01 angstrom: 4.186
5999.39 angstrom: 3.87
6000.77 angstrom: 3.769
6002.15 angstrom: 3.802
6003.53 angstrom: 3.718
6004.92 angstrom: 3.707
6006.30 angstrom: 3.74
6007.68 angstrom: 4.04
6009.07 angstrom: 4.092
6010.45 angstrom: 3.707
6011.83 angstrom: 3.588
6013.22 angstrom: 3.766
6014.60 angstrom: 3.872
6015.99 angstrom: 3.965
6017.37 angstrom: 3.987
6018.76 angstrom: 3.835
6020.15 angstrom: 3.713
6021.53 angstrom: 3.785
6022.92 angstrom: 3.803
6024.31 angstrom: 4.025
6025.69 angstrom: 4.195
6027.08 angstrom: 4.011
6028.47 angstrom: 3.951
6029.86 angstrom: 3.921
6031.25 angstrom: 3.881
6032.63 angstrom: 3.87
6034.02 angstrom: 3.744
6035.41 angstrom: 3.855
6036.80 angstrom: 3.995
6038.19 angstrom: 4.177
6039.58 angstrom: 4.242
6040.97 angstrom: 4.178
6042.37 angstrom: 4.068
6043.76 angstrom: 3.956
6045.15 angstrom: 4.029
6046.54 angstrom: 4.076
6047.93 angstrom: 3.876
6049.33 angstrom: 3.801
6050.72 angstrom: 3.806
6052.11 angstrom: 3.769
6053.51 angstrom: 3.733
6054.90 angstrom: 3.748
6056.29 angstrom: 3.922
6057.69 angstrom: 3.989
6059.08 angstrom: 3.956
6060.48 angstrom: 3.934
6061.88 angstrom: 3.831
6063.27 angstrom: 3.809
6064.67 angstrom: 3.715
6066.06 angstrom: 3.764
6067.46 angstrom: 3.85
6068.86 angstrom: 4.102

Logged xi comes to -0.498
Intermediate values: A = -0.42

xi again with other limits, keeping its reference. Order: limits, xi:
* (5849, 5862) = -0.659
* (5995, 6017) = -0.535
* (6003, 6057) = -0.498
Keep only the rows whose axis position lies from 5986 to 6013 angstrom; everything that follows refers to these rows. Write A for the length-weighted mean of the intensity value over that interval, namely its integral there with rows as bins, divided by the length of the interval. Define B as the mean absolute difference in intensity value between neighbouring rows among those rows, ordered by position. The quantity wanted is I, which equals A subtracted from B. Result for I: -3.74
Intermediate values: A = 3.86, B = 0.124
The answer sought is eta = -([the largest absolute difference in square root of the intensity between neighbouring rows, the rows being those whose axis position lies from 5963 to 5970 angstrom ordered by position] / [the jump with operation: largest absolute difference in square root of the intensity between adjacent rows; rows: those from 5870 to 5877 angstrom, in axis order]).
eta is -0.21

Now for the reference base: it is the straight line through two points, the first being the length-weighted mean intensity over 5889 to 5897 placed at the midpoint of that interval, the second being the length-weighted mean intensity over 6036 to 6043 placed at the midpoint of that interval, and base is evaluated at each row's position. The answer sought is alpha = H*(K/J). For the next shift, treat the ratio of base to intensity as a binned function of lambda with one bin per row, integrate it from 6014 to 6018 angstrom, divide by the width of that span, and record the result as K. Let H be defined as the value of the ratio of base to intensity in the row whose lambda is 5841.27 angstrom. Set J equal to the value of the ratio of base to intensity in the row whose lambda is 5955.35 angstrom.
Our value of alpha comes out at 0.65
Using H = 0.58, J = 0.9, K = 0.99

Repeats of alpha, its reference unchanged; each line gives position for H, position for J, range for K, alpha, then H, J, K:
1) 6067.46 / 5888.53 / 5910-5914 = 0.74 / 1.14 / 1.2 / 0.81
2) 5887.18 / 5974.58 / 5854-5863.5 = 0.78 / 1.06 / 0.9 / 0.67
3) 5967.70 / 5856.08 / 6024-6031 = 1.32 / 0.90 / 0.7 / 1.00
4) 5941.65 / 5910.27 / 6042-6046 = 1.12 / 0.83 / 0.8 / 1.04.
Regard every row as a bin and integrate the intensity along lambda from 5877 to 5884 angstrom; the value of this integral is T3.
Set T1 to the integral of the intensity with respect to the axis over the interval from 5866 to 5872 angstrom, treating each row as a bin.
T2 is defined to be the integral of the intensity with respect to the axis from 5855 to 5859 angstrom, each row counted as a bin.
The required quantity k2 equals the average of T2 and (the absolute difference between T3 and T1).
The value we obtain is 10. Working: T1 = 23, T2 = 15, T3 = 28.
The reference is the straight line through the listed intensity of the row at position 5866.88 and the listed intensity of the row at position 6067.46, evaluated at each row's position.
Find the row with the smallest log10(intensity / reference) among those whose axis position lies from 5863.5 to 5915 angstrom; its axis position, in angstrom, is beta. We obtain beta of 5888.53 angstrom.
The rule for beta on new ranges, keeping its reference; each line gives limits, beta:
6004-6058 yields 6011.83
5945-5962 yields 5960.83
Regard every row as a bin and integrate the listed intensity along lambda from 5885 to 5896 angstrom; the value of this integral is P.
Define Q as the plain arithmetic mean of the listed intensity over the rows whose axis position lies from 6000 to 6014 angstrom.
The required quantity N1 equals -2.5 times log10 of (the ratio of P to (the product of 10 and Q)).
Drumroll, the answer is 0.2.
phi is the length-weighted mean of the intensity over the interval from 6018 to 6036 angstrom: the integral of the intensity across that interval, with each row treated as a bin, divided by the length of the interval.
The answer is 3.89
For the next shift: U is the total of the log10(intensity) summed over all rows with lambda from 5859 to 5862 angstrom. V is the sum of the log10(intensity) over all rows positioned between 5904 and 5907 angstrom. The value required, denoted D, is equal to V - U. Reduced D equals 0.025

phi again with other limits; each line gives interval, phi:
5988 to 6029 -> 3.89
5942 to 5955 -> 3.95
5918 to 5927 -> 3.77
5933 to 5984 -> 3.93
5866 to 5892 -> 3.61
